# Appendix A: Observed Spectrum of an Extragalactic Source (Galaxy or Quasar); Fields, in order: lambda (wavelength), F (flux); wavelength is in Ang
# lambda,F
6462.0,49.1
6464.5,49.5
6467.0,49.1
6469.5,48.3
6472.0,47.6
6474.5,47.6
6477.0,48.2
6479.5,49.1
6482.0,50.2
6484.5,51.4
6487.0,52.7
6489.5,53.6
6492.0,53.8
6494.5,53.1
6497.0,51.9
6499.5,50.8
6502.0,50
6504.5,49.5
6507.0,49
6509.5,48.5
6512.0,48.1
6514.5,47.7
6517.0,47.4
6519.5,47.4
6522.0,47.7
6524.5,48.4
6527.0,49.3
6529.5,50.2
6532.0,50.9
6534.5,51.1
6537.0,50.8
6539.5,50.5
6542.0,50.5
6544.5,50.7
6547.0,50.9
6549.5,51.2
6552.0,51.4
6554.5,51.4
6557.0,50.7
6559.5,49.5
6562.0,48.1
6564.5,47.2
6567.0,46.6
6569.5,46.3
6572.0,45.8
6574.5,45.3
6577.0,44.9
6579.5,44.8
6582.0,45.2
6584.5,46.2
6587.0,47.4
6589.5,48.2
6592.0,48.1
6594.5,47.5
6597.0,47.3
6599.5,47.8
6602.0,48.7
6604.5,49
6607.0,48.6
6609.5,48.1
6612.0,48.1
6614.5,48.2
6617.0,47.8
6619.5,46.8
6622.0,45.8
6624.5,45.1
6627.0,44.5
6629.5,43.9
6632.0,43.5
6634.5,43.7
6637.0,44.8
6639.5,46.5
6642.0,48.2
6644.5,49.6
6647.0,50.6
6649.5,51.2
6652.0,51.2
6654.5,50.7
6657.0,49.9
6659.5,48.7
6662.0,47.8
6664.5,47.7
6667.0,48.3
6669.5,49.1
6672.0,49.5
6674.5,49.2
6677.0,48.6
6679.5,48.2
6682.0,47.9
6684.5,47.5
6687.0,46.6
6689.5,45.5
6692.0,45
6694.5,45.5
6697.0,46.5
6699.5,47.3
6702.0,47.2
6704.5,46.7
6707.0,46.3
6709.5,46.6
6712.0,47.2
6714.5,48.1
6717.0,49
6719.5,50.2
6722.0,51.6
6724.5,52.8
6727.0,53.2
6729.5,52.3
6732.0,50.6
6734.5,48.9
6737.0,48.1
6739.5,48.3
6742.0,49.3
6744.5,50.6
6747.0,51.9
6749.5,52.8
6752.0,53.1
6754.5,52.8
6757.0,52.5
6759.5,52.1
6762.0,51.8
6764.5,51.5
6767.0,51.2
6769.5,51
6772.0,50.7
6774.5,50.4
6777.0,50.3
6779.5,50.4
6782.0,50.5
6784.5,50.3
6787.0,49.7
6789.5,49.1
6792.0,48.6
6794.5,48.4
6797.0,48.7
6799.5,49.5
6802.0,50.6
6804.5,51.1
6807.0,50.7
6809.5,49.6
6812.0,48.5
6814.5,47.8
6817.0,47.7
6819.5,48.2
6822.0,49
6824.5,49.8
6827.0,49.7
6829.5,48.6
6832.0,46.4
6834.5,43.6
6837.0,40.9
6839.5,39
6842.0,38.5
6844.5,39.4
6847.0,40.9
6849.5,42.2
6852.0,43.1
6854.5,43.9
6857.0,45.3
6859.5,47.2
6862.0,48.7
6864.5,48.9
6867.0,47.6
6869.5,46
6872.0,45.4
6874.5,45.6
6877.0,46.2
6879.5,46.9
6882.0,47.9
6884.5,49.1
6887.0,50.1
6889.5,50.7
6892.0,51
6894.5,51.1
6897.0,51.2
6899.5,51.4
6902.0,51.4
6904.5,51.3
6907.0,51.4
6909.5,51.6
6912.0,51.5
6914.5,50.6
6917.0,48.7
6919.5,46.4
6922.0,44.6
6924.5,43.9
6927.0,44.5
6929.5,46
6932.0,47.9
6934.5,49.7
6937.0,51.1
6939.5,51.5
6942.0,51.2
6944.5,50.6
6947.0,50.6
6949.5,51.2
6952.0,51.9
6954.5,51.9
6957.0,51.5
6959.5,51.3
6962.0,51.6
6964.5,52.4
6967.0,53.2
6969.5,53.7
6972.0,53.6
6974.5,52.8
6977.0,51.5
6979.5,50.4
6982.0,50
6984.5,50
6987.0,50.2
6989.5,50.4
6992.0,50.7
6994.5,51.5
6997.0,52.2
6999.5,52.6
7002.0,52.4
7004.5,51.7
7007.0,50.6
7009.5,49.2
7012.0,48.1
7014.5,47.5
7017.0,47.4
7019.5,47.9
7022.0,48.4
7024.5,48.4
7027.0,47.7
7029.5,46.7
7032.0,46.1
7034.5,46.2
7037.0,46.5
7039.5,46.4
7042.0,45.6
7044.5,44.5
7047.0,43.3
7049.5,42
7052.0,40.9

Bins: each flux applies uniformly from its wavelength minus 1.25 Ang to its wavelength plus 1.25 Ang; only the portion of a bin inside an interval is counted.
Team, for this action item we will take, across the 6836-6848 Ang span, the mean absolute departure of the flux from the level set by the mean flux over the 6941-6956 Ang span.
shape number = 11.5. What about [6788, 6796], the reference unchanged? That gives 2.5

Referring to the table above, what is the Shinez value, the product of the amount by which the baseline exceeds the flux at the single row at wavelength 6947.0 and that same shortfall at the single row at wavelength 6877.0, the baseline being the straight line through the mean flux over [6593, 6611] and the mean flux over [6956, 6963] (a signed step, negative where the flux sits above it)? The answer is 3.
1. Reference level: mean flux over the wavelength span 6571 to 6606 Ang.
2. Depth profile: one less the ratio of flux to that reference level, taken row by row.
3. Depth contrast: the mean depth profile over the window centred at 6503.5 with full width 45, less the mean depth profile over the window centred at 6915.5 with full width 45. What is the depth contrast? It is -0.020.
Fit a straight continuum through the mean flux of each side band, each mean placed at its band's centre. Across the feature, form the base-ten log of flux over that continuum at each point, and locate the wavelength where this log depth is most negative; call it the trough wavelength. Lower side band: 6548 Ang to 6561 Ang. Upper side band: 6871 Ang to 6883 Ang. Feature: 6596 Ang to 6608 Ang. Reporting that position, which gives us 6597.0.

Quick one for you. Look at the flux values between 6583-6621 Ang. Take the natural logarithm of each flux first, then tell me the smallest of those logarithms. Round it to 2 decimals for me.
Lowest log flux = 3.83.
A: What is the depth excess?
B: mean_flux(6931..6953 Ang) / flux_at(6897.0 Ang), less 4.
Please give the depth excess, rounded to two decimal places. -3.01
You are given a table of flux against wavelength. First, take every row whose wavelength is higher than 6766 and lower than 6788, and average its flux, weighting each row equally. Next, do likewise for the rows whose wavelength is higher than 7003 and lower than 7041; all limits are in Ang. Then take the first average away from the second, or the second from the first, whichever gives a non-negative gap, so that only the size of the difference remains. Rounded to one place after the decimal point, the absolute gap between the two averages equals 2.6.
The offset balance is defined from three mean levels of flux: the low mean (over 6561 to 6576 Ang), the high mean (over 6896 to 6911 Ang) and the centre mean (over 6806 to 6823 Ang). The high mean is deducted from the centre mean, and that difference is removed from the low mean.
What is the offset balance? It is 49.1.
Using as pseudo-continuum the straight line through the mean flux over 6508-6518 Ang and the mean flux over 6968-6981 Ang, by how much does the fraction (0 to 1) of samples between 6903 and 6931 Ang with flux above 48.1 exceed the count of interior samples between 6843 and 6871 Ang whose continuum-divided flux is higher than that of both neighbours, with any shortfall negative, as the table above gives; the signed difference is -0.45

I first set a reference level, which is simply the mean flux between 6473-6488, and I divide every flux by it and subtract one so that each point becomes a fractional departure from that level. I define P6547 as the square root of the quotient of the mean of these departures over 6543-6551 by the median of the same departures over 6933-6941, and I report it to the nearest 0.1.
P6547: 0.9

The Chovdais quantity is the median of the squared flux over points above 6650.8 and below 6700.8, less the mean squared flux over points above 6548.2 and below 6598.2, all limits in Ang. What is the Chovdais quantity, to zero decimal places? 33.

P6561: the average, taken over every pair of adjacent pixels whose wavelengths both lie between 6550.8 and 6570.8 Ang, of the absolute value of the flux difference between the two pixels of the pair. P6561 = 0.73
